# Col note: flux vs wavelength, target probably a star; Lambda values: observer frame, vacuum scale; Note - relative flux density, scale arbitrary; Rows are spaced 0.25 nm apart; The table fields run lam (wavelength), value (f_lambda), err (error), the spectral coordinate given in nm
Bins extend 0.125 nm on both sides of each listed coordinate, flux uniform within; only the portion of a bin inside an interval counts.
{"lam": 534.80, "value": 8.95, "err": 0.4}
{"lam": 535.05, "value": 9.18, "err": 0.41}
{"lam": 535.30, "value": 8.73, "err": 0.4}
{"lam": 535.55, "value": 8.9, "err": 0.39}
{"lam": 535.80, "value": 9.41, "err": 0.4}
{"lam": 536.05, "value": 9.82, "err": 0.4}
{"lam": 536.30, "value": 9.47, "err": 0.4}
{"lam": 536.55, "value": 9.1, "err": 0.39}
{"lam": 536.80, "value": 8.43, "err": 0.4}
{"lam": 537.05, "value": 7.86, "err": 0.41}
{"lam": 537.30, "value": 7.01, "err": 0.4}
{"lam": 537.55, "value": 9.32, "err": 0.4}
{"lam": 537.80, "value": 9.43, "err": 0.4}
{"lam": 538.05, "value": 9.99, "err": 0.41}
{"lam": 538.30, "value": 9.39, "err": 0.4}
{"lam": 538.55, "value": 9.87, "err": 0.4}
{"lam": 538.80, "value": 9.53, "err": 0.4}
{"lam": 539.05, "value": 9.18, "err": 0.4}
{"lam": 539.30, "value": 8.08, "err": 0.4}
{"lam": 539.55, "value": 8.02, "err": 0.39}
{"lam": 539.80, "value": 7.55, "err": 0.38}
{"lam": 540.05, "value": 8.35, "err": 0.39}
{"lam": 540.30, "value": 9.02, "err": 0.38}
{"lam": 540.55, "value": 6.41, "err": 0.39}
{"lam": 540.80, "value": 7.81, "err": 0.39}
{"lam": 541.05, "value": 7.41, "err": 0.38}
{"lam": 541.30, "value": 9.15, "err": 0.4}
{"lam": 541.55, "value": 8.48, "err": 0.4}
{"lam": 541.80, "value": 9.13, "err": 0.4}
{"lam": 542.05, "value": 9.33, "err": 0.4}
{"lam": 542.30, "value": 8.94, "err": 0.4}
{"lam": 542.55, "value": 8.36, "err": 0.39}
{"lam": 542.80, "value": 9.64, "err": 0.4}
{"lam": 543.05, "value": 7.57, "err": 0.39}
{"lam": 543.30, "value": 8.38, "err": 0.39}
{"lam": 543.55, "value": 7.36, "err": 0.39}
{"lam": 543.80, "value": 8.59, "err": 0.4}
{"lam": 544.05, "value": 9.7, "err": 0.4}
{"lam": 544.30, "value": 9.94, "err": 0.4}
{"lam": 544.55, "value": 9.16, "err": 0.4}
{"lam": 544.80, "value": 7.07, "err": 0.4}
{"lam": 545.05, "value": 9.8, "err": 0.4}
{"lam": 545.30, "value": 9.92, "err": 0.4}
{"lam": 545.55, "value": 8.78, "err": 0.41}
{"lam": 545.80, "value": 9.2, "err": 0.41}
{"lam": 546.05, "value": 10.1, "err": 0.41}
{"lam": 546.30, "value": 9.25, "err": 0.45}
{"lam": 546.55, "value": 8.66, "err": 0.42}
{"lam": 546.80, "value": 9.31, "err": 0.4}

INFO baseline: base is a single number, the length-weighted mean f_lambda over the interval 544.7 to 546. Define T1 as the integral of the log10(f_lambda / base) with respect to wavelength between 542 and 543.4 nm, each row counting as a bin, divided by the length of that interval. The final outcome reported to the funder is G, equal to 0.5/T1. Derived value -25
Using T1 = -0.020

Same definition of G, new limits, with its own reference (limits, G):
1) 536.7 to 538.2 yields -24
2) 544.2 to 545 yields -29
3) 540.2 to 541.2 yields -7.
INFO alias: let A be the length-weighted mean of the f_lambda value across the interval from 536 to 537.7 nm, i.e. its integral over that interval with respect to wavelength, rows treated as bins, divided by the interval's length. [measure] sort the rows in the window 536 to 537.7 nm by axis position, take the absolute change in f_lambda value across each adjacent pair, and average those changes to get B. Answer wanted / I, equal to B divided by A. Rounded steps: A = 8.68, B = 0.85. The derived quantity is 0.10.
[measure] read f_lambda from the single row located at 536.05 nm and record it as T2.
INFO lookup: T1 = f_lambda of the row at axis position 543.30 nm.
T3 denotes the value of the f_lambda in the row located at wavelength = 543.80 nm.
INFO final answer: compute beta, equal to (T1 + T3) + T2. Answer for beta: 26.8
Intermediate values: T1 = 8.38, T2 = 9.82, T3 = 8.59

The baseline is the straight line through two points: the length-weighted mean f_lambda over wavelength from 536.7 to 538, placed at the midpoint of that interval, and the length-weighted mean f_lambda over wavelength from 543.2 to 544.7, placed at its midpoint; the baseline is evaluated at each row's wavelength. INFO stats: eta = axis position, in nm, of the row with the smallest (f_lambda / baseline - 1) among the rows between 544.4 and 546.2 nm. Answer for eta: 544.80 nm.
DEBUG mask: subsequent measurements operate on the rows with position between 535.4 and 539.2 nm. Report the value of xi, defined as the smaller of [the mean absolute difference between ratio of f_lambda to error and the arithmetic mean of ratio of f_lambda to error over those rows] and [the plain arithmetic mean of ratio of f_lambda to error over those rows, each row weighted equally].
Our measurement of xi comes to 1.41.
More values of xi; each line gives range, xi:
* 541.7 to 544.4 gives 1.53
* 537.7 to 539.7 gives 1.29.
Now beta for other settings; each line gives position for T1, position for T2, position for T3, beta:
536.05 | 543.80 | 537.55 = 27.7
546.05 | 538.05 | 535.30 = 28.8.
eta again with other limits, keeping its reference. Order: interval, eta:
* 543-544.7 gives 543.55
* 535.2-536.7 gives 535.30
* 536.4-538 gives 537.30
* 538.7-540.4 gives 539.80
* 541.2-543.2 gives 543.05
